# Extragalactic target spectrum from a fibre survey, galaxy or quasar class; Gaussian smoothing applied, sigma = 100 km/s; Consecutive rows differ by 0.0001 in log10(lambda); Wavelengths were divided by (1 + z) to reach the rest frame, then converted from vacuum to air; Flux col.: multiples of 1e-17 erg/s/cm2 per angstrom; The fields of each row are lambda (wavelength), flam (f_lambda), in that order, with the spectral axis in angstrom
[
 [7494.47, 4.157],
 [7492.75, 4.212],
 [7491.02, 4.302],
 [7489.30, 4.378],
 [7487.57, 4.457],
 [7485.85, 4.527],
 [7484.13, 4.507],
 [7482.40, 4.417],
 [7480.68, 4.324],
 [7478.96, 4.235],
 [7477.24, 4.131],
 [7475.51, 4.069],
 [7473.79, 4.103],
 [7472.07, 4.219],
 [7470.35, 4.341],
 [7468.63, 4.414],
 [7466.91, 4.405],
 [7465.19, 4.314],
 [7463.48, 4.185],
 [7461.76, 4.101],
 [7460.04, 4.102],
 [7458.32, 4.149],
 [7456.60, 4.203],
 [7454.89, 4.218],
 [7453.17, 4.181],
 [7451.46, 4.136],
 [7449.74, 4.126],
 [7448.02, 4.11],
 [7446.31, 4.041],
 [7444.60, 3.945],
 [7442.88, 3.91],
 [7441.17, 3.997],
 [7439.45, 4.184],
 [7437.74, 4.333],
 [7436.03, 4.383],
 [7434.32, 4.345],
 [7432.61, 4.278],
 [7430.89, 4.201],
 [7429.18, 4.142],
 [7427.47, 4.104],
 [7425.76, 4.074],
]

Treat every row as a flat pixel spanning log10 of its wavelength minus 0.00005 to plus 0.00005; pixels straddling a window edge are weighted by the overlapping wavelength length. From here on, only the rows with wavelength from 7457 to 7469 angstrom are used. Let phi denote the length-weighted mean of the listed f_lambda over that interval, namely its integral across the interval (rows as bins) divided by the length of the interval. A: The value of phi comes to 4.23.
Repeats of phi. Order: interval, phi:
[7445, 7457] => 4.14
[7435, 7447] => 4.12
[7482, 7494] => 4.39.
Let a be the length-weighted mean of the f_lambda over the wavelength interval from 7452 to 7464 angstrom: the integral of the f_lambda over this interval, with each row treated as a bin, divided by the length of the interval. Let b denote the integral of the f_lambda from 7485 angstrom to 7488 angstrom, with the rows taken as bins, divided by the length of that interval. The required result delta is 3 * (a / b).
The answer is 2.77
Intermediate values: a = 4.16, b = 4.50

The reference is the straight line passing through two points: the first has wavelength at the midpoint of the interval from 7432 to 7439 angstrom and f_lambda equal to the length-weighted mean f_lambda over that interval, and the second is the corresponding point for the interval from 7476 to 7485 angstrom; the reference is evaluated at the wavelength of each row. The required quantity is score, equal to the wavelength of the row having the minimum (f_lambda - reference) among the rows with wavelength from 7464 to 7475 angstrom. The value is 7473.79 angstrom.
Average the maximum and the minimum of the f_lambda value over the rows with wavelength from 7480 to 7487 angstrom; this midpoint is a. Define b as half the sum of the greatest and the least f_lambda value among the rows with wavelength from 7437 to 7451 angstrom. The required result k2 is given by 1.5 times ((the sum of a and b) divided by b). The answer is 3.11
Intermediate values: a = 4.43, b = 4.12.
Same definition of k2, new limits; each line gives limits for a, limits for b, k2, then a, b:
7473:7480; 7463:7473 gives 2.95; 4.15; 4.30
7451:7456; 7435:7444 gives 3.01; 4.18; 4.15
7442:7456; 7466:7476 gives 2.94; 4.06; 4.24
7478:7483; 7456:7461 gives 3.06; 4.33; 4.15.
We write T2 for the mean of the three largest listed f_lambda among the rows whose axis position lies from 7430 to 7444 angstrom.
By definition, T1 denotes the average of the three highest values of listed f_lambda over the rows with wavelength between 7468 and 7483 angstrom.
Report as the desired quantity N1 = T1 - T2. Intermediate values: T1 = 4.39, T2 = 4.35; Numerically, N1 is 0.04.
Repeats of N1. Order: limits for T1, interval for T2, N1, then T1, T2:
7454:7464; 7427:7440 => -0.15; 4.20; 4.35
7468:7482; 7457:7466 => 0.14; 4.36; 4.22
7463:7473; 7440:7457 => 0.19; 4.39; 4.20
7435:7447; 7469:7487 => -0.18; 4.30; 4.48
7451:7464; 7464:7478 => -0.18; 4.20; 4.39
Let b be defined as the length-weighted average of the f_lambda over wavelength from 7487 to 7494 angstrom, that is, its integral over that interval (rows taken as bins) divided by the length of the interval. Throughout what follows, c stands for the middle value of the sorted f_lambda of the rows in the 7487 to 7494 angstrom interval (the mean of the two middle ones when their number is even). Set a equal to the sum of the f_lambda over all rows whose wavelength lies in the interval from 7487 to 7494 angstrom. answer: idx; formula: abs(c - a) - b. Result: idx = 8.69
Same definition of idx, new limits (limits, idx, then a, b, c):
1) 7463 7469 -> 8.62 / 17.3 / 4.34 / 4.36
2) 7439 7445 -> 8.07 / 16.0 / 4.00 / 3.97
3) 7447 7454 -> 8.29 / 16.6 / 4.14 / 4.13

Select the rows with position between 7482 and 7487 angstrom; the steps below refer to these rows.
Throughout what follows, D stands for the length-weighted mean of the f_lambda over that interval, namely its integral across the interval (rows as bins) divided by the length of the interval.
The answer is 4.49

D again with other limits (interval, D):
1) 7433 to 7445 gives 4.17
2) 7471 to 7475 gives 4.16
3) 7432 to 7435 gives 4.31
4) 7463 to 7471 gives 4.34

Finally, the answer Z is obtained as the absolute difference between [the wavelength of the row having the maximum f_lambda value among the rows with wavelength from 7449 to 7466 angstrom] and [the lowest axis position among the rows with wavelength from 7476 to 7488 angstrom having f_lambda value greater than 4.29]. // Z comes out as 15.5 angstrom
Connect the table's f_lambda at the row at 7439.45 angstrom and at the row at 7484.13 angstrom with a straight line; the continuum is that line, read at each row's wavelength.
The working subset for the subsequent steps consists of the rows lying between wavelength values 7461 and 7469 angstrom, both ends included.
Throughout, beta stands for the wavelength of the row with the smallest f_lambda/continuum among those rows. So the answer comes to 7461.76 angstrom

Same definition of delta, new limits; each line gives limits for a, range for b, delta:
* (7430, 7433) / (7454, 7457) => 3.00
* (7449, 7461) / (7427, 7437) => 2.94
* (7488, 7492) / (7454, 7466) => 3.12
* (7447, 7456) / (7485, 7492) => 2.83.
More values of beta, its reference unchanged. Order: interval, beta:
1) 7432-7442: 7441.17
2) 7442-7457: 7442.88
